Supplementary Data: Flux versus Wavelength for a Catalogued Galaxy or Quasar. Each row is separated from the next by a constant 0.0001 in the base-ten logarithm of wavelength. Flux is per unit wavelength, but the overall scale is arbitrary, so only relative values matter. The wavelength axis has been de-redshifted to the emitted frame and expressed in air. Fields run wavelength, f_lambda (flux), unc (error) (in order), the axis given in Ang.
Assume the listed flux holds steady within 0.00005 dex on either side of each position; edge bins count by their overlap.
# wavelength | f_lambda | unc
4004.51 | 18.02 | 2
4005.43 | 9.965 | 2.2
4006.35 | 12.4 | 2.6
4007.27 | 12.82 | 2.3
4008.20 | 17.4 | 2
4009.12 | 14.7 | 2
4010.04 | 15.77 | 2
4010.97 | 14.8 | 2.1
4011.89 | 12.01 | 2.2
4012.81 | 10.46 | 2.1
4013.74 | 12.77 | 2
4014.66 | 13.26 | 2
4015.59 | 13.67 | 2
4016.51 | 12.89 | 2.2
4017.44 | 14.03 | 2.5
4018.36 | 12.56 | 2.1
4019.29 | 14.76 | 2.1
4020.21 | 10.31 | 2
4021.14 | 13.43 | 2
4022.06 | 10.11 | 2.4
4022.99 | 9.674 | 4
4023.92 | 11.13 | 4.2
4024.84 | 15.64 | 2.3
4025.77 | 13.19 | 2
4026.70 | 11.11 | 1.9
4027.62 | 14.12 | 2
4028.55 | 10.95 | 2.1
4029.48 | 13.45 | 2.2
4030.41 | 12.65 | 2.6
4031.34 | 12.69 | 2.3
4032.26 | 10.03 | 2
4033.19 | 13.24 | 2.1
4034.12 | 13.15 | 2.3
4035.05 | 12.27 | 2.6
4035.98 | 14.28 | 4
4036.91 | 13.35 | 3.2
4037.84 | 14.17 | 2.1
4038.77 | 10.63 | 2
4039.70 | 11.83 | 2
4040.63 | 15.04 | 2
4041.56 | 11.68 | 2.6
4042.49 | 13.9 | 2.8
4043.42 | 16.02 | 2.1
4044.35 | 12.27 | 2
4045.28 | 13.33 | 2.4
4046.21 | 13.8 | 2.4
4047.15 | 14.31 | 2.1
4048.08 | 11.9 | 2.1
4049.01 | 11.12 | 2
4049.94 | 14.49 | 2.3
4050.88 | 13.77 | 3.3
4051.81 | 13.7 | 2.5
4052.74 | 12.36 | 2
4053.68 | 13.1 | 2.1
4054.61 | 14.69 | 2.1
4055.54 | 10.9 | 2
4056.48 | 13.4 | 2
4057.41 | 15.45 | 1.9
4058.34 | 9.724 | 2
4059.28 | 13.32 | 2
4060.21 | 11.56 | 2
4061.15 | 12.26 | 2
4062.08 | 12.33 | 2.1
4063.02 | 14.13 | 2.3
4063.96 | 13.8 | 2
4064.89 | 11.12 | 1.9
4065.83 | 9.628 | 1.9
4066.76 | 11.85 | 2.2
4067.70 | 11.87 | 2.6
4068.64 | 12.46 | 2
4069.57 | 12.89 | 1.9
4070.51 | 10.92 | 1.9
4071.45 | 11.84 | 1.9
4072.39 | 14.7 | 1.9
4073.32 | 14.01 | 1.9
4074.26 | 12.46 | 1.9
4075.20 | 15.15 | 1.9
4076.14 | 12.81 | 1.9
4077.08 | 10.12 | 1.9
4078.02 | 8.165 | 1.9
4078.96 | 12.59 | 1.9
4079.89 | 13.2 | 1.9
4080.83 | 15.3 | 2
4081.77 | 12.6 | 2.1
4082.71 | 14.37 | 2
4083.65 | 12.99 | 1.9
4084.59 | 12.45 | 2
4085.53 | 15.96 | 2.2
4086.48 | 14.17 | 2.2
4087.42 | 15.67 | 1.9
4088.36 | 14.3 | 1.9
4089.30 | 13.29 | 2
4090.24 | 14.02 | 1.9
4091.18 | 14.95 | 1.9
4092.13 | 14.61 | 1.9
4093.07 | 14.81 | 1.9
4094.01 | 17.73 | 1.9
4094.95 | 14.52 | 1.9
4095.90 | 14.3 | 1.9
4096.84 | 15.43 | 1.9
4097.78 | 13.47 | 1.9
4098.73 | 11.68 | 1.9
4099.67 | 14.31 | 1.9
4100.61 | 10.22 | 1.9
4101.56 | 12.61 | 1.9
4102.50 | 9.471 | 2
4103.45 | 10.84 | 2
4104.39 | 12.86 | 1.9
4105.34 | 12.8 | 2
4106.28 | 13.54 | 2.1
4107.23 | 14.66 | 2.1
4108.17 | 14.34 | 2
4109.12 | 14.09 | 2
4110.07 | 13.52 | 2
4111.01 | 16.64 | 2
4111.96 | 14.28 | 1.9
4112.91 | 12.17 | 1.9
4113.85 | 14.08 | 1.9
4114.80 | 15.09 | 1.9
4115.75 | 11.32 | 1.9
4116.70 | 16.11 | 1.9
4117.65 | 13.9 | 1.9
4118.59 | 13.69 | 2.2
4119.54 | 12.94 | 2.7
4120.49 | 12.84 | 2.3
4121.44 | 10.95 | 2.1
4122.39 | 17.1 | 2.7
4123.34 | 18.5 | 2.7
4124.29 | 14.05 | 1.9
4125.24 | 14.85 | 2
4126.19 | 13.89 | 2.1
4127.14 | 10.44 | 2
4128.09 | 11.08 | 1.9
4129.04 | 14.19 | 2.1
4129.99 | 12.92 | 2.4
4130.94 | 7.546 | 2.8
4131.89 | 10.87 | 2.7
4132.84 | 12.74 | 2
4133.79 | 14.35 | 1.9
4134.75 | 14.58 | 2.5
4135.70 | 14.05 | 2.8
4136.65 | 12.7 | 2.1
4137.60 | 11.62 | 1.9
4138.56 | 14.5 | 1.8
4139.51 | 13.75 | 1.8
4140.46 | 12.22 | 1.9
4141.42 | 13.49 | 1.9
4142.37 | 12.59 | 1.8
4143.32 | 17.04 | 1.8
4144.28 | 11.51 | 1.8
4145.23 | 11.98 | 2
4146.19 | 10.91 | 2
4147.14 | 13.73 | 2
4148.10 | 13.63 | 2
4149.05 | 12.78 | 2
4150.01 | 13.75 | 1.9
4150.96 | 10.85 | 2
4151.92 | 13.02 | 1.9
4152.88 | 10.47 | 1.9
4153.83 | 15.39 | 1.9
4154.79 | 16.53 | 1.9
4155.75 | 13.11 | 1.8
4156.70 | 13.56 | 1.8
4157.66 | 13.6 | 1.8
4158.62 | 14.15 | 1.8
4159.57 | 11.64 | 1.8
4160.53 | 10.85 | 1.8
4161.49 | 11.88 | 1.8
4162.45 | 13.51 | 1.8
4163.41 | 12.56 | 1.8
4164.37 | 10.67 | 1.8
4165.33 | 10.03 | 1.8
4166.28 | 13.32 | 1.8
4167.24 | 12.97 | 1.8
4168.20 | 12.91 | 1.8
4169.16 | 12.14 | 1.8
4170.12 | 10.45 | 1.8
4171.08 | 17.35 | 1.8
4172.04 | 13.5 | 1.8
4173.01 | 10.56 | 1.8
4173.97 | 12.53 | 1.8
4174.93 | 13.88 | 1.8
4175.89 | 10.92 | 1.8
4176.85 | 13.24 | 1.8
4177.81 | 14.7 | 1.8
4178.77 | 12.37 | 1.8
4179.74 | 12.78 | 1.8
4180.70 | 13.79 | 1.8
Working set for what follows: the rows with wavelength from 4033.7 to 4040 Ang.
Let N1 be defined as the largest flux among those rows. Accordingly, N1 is 14.28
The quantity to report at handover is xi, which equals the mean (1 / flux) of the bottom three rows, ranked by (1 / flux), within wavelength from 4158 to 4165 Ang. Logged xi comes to 0.0748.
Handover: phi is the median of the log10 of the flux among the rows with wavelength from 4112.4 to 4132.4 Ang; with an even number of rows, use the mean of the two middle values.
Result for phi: 1.14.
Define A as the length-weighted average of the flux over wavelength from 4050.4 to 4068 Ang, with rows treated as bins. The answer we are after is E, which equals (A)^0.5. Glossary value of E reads 3.55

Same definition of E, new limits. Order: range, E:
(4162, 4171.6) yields 3.55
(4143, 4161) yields 3.61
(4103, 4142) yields 3.66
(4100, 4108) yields 3.50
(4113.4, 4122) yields 3.67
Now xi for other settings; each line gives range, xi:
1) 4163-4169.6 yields 0.0765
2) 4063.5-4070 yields 0.0768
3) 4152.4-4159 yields 0.0654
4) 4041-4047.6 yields 0.0681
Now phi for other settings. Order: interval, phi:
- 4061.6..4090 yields 1.11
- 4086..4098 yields 1.16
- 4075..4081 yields 1.11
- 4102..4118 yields 1.14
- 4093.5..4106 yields 1.11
